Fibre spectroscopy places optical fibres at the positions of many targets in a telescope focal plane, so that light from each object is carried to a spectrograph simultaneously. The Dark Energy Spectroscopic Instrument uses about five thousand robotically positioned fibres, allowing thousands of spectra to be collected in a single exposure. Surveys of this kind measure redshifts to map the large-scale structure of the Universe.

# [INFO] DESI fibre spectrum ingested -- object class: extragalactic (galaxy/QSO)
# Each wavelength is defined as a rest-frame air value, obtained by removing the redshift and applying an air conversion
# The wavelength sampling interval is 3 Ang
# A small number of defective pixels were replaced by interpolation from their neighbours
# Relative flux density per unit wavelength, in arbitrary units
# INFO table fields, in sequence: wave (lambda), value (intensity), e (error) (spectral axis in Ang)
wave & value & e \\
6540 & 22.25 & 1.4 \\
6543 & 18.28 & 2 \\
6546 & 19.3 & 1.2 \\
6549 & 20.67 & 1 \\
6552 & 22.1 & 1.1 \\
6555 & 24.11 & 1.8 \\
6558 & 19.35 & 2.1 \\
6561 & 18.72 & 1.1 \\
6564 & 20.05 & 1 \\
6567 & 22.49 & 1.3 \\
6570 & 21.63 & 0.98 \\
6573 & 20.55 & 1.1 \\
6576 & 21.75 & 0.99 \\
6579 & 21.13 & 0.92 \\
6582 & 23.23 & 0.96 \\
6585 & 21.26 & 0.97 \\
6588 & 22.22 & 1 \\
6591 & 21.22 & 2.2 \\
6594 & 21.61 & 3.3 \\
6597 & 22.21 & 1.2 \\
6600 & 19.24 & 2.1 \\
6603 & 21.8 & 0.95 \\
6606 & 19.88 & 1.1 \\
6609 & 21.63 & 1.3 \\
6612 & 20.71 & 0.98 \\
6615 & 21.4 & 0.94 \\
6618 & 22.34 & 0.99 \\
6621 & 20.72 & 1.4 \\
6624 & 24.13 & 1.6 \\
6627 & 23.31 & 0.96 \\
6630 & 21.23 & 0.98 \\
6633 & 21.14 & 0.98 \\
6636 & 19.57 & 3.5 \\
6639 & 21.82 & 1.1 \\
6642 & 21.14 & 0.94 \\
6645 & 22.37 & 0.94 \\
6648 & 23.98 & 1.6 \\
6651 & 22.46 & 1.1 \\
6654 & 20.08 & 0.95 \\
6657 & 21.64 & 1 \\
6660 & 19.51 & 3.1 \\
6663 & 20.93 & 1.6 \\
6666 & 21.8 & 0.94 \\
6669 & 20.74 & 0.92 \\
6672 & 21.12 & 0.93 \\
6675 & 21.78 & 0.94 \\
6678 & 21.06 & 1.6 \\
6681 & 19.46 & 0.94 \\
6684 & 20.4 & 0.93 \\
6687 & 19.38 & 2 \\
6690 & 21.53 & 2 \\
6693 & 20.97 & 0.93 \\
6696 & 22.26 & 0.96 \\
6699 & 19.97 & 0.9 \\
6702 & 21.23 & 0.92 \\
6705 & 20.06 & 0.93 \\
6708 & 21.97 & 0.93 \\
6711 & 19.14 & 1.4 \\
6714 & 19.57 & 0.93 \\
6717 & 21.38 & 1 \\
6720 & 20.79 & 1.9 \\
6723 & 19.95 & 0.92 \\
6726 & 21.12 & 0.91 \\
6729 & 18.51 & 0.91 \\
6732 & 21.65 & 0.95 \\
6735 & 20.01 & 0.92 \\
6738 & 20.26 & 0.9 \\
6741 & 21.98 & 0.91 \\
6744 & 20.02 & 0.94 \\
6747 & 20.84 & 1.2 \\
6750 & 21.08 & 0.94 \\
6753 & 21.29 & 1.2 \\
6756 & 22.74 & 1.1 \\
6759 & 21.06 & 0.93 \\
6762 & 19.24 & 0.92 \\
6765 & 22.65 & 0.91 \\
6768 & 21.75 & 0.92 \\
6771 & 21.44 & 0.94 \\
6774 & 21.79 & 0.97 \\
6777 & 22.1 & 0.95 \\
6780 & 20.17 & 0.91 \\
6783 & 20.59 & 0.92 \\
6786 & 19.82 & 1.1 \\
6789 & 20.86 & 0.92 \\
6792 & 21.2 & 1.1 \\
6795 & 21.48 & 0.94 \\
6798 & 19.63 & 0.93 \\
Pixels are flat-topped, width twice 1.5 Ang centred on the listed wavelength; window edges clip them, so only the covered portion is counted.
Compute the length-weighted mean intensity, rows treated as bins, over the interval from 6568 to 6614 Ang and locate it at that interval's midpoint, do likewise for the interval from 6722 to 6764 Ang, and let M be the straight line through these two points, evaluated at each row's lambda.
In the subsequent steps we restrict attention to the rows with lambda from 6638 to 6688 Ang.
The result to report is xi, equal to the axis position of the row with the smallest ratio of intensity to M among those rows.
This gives 6687 Ang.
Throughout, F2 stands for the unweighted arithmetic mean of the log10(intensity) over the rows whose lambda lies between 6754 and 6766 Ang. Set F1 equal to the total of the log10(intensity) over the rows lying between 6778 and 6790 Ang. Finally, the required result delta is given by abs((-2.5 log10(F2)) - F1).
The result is 5.54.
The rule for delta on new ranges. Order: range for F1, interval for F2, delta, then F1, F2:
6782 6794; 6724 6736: 5.55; 5.26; 1.31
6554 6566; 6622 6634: 5.57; 5.24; 1.35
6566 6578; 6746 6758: 5.65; 5.34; 1.33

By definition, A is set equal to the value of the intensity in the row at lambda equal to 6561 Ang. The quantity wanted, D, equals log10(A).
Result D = 1.27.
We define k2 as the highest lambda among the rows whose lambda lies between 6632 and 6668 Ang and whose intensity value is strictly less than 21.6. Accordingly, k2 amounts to 6663 Ang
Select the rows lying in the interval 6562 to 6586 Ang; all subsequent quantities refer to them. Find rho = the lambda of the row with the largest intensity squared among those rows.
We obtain 6582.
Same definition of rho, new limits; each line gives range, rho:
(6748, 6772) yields 6756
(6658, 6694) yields 6666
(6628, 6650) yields 6648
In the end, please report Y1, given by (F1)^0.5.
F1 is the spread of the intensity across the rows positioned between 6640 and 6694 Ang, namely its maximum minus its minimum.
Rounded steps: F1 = 4.6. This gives 2.14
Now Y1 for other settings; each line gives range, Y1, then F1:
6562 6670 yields 2.21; 4.9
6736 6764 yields 1.87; 3.5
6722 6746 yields 1.86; 3.5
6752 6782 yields 1.87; 3.5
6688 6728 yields 1.77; 3.1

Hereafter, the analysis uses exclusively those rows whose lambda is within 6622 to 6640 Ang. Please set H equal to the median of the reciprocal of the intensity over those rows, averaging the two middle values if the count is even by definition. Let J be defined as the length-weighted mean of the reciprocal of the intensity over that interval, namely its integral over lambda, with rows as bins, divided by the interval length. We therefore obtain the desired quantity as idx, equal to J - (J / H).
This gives -0.944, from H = 0.0465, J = 0.0460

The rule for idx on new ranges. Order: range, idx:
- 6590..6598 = -0.951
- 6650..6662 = -0.954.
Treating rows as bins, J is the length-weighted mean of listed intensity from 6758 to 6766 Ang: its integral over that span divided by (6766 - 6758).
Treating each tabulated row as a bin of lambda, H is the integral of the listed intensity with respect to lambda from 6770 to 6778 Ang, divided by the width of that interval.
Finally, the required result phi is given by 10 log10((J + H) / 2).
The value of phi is 13.29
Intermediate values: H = 21.8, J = 20.9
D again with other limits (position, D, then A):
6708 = 1.34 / 21.97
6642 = 1.33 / 21.14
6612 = 1.32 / 20.71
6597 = 1.35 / 22.21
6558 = 1.29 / 19.35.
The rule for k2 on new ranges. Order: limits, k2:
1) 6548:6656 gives 6654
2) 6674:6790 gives 6789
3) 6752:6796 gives 6795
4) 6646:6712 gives 6711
